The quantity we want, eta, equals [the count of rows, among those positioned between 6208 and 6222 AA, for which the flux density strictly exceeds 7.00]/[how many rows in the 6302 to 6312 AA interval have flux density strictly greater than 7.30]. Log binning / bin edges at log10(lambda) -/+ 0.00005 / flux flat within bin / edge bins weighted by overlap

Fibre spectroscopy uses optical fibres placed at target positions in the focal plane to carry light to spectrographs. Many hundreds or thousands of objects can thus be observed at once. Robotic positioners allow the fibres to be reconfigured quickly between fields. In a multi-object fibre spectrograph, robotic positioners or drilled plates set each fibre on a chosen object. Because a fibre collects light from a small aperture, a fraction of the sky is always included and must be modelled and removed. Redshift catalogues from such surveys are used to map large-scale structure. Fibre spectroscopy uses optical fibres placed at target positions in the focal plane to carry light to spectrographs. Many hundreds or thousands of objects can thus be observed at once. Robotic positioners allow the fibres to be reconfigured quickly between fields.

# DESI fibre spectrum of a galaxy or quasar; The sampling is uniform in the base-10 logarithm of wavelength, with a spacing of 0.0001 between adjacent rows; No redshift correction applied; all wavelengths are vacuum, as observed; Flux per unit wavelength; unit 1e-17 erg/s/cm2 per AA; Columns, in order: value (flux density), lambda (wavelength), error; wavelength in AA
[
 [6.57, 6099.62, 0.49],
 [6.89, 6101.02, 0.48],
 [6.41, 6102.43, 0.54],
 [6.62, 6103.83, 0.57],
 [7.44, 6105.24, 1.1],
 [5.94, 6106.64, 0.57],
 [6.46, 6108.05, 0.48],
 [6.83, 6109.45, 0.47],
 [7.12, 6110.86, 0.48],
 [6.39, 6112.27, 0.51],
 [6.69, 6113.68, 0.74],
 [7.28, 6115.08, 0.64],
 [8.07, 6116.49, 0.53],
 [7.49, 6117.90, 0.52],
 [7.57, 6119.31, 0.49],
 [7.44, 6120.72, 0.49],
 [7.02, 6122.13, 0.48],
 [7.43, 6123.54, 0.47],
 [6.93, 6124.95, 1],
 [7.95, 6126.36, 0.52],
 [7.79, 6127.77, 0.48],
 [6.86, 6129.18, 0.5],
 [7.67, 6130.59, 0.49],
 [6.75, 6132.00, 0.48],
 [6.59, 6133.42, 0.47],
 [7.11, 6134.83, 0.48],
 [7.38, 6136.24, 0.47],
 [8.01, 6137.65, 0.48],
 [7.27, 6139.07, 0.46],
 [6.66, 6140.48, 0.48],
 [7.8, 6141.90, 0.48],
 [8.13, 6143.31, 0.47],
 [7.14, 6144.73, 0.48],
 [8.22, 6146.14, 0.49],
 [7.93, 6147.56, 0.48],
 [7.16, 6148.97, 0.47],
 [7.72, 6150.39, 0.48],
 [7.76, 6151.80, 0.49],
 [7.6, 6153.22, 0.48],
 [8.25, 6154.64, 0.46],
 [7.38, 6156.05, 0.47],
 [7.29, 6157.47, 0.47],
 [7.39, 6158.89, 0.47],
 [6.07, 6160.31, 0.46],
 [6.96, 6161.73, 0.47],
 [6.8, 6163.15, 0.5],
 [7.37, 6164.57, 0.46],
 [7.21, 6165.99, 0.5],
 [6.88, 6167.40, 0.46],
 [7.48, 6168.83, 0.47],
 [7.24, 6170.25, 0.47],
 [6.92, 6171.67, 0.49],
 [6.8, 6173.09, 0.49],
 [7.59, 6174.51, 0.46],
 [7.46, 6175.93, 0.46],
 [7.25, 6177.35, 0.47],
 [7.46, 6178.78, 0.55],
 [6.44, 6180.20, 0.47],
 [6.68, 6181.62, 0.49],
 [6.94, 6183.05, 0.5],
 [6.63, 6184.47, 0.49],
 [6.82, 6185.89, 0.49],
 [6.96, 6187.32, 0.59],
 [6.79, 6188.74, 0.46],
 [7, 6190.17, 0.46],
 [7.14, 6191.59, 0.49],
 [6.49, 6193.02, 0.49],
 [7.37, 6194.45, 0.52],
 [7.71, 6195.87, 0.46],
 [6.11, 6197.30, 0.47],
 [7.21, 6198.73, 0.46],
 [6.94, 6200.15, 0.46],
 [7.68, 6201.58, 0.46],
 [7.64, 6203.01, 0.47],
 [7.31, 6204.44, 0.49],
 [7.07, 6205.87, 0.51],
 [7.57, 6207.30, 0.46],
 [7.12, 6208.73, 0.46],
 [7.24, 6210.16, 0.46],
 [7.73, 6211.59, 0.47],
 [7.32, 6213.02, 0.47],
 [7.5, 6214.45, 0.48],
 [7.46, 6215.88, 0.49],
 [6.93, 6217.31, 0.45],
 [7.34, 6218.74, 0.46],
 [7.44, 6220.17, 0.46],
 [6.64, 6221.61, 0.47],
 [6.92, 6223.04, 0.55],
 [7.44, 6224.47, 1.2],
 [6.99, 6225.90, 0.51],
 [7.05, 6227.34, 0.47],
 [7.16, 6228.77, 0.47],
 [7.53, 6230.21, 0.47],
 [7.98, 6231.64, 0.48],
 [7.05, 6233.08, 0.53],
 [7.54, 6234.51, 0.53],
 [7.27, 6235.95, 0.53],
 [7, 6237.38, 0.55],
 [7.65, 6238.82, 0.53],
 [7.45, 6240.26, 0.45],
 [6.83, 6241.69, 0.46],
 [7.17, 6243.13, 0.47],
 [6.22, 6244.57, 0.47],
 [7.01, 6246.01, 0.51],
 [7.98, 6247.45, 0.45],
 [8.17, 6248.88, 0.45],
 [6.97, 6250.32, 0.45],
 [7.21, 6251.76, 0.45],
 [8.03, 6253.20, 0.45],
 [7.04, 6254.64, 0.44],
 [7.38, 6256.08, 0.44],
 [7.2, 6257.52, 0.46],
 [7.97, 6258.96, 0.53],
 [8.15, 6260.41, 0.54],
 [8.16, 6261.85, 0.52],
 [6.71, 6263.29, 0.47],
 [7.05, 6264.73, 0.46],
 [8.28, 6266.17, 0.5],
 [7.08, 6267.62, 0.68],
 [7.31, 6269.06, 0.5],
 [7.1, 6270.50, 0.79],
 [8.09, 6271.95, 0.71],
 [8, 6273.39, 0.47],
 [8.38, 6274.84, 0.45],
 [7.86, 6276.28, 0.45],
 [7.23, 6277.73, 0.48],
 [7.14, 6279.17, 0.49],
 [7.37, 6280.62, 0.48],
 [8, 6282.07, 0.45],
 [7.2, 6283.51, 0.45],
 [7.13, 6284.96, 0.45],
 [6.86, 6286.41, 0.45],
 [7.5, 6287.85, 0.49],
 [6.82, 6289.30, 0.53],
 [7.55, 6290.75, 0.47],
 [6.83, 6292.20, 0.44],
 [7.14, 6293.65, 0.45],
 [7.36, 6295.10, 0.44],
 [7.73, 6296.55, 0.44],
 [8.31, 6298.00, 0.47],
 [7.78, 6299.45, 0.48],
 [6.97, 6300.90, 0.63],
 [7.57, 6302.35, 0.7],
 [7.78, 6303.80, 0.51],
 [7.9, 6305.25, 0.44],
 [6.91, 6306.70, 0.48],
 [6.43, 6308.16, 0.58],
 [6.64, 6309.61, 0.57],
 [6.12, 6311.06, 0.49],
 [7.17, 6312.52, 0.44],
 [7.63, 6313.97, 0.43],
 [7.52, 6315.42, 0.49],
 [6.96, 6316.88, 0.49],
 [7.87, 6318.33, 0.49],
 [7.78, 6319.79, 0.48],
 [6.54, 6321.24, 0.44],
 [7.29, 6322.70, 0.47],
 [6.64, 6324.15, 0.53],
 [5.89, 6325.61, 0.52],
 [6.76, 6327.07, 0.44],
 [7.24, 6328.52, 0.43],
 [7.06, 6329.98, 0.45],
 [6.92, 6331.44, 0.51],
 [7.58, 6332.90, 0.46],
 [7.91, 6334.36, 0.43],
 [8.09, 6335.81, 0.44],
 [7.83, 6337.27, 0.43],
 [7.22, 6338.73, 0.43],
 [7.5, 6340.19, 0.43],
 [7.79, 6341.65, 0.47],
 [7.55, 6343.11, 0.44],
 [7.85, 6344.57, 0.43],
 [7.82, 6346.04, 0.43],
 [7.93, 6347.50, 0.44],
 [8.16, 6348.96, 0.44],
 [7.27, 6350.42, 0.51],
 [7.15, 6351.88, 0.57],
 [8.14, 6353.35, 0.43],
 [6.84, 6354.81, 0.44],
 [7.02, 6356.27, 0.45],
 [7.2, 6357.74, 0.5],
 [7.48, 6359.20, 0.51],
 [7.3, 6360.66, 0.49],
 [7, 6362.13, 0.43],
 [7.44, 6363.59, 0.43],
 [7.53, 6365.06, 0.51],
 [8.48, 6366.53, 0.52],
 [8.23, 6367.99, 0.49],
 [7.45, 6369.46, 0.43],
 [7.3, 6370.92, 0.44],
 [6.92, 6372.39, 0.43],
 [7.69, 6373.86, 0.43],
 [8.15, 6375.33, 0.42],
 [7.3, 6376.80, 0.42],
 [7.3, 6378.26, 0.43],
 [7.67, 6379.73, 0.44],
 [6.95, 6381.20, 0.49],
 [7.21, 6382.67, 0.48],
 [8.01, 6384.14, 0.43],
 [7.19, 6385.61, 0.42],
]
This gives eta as 2.7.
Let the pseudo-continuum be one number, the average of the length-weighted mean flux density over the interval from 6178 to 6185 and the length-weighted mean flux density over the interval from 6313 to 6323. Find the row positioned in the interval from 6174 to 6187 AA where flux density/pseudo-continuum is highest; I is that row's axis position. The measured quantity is 6174.51 AA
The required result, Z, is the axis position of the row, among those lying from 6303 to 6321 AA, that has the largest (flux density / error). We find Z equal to 6305.25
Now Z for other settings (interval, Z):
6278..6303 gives 6282.07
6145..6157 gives 6154.64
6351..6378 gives 6375.33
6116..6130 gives 6127.77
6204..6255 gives 6248.88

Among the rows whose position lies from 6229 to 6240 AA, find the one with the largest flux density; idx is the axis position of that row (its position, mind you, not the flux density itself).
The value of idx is 6231.64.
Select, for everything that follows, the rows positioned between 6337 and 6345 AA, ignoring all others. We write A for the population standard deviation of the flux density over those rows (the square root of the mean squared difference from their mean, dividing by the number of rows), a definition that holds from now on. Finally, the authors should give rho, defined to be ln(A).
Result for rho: -1.49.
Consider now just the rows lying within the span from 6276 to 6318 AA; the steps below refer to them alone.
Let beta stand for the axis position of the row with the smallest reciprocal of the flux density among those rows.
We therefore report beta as 6298.00 AA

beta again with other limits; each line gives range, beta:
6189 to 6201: 6195.87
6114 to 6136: 6116.49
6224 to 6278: 6274.84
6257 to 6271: 6266.17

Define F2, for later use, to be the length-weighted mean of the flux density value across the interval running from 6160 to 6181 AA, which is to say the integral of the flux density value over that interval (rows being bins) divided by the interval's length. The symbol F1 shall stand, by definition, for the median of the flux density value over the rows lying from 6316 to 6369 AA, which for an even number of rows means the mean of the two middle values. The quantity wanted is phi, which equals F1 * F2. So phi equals 52.8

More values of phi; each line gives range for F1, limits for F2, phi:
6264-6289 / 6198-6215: 53.8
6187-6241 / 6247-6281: 55.0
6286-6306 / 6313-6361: 55.6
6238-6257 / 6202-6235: 52.7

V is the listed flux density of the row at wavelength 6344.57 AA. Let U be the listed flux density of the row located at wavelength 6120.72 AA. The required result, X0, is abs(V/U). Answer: 1.06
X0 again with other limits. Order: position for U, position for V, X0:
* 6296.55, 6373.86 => 0.99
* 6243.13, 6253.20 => 1.12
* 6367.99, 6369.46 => 0.91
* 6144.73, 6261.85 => 1.14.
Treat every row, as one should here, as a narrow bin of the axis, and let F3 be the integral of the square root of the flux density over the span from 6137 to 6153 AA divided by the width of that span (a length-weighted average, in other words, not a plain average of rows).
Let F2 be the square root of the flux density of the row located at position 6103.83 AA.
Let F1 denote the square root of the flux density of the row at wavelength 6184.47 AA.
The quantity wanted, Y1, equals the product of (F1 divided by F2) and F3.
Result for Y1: 2.76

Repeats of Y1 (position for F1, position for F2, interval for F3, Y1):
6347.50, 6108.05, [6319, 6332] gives 2.91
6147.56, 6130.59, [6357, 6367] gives 2.78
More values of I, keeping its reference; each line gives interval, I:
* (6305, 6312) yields 6305.25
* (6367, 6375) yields 6367.99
